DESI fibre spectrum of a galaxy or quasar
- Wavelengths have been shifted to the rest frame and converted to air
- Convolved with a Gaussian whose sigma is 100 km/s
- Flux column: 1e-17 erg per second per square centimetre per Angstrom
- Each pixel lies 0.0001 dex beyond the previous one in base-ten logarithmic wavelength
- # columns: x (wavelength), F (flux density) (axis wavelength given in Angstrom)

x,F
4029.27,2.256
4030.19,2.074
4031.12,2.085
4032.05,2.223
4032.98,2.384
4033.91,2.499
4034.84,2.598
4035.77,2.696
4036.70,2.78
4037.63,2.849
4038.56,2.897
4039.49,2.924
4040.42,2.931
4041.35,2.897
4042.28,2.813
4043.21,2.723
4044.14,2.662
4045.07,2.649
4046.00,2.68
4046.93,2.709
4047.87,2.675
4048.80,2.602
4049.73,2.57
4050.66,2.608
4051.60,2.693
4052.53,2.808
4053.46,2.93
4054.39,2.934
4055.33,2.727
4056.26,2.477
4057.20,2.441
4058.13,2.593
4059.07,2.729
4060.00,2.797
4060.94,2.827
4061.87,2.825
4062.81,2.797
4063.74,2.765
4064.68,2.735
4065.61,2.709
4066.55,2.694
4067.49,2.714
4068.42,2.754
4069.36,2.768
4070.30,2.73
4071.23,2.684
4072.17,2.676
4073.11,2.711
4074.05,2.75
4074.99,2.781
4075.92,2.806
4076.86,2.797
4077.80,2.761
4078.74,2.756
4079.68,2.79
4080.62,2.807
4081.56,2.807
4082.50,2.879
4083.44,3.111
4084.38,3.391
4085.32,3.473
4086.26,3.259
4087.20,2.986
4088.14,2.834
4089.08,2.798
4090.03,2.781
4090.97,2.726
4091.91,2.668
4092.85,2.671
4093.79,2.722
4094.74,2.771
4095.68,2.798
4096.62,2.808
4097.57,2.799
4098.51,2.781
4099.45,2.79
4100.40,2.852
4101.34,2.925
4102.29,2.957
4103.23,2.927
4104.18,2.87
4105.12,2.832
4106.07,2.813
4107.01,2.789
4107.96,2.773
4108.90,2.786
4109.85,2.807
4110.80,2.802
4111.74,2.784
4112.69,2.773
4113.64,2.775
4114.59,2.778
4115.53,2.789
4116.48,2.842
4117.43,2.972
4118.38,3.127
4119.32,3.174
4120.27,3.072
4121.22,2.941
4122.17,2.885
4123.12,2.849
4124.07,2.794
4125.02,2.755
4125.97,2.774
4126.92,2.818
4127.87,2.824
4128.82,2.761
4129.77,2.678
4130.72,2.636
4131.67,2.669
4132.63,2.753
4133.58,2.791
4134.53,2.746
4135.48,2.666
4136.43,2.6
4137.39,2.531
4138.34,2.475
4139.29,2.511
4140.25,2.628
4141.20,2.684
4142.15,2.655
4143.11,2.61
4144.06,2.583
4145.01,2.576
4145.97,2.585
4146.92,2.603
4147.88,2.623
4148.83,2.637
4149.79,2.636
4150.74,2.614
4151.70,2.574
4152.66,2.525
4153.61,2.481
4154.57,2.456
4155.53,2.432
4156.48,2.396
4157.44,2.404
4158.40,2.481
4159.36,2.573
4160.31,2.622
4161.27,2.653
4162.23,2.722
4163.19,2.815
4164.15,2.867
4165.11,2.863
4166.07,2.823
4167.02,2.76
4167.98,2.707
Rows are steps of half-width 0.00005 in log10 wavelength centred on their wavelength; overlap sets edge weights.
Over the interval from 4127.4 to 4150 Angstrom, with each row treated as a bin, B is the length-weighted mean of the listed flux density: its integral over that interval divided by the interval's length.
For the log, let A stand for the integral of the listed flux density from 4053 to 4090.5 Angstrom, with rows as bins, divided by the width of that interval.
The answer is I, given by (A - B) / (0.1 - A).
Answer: -0.06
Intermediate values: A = 2.81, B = 2.64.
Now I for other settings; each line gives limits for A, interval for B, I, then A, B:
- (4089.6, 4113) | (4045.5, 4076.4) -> -0.03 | 2.80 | 2.72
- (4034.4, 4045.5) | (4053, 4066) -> -0.02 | 2.79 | 2.74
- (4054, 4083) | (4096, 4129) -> 0.04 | 2.74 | 2.85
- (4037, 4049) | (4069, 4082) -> -0.01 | 2.77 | 2.76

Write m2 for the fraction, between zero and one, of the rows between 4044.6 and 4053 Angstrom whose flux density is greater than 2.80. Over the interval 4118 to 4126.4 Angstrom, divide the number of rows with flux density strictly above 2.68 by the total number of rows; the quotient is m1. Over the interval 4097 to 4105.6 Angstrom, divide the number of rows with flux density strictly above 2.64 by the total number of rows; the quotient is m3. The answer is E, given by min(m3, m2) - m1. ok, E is -0.89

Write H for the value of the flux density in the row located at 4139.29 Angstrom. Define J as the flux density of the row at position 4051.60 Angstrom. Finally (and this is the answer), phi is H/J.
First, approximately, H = 2.511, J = 2.693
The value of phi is 0.93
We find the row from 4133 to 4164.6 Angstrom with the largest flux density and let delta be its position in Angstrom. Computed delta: 4164.15 Angstrom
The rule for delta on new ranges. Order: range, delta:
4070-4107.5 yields 4085.32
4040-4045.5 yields 4040.42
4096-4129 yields 4119.32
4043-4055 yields 4054.39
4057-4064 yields 4060.94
